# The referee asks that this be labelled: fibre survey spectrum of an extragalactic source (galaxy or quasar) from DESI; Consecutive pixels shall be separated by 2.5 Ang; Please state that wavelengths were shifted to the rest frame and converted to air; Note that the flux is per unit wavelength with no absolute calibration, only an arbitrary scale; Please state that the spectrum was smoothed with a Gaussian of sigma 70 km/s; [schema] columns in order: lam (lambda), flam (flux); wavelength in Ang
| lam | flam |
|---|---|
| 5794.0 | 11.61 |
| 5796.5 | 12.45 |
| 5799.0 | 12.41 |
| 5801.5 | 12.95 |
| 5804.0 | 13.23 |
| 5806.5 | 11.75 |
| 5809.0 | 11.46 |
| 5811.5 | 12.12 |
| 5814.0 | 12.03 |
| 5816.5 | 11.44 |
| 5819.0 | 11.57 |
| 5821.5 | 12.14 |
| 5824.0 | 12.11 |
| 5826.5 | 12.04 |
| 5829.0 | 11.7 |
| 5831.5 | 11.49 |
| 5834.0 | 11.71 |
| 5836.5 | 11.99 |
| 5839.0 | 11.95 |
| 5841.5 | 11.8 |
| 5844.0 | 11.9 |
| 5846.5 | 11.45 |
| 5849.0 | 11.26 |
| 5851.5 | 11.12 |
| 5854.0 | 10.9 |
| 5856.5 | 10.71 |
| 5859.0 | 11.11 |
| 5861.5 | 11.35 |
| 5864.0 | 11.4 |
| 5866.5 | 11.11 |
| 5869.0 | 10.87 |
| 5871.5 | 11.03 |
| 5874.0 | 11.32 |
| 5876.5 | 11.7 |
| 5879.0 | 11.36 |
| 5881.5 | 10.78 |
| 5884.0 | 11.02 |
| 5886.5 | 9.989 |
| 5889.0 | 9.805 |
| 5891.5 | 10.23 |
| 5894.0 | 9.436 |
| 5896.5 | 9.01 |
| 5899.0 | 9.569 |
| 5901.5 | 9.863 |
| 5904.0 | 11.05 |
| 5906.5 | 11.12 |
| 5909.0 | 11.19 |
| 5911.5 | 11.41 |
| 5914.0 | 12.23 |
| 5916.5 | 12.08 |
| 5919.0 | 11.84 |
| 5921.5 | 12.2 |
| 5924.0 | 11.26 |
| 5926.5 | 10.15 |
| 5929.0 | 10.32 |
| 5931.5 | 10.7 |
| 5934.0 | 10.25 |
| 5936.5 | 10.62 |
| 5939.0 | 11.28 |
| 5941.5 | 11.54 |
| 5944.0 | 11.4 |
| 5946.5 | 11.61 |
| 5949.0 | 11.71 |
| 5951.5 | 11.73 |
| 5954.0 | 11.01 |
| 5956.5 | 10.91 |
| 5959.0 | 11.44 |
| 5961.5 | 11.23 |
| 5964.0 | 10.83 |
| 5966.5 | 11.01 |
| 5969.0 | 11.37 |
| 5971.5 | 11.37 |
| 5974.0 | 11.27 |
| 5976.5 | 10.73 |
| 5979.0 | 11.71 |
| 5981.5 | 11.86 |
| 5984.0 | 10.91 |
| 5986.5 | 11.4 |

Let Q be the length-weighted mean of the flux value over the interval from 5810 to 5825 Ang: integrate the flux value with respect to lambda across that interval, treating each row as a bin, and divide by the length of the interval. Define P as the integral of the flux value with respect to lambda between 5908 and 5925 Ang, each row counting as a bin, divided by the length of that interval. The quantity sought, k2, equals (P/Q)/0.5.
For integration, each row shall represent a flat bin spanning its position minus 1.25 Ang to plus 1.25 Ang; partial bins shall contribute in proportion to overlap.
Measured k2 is 1.98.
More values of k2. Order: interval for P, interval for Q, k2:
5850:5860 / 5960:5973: 1.96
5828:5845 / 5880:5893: 2.27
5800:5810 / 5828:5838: 2.11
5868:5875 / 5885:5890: 2.22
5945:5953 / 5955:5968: 2.10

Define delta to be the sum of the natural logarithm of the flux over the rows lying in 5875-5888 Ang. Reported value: 12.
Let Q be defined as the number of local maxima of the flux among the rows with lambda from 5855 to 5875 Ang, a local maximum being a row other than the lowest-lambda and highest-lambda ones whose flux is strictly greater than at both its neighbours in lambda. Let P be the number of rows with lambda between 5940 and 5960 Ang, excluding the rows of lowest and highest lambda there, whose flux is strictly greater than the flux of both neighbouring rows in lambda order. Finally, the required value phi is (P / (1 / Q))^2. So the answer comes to 1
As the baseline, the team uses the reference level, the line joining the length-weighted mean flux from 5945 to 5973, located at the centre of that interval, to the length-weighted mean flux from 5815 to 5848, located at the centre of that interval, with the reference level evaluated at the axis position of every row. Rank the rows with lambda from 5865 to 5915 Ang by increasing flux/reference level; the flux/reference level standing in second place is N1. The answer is 0.82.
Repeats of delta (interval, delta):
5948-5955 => 7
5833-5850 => 17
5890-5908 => 16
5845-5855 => 10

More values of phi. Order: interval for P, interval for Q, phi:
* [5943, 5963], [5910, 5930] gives 16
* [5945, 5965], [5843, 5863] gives 0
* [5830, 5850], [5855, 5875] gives 4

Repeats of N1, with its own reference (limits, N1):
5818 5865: 0.93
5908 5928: 0.97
